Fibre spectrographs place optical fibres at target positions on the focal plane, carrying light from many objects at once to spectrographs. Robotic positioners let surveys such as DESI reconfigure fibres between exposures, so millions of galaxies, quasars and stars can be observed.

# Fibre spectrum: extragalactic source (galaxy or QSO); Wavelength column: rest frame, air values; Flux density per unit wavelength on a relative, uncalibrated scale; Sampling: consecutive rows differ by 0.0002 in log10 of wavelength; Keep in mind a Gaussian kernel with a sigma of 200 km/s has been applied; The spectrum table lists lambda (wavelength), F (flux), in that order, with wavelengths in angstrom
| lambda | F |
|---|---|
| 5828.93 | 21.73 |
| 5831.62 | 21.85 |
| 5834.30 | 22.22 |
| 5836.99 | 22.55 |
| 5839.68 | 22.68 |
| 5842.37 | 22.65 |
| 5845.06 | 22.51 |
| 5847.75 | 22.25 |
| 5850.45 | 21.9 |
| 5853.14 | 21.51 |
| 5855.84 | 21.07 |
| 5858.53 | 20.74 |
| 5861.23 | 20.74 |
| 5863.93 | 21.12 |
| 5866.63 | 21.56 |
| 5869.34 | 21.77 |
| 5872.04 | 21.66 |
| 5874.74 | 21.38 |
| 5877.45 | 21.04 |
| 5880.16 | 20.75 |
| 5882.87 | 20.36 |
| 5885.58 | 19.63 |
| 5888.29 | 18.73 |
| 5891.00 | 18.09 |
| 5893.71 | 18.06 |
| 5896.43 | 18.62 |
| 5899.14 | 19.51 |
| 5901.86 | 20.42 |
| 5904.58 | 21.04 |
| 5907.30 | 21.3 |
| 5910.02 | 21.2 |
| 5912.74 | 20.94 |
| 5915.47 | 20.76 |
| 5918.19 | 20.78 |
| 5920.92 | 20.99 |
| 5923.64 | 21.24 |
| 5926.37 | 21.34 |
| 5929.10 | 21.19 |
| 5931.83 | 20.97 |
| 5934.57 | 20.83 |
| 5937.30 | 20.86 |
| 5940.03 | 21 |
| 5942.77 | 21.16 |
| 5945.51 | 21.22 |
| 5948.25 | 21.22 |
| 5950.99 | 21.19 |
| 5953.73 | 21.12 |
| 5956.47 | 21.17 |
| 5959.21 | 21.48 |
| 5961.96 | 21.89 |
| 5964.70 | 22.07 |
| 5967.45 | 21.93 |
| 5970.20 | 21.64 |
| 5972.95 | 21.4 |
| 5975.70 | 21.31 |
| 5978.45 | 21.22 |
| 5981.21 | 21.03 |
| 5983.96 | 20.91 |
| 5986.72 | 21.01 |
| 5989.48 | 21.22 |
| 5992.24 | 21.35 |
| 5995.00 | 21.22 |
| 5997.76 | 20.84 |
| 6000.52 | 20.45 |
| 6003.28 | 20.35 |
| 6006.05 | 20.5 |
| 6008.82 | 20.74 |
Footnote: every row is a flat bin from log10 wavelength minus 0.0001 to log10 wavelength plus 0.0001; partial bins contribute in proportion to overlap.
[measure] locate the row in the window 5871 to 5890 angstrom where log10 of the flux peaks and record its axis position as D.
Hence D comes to 5872.04 angstrom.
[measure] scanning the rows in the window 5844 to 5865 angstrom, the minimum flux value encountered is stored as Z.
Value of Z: 20.74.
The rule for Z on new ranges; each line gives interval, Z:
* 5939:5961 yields 21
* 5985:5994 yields 21.01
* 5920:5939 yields 20.83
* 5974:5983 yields 21.03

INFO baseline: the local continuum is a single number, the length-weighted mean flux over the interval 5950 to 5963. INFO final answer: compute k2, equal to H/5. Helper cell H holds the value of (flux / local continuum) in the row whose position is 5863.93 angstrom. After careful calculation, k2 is 0.198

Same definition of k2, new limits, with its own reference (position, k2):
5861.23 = 0.194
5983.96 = 0.196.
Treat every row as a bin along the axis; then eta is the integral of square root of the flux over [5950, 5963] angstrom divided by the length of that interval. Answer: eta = 4.62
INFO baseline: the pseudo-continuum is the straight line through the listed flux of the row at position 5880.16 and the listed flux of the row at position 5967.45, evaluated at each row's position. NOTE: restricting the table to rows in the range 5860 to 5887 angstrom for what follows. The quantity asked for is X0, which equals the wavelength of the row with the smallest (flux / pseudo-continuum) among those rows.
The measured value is 5885.58 angstrom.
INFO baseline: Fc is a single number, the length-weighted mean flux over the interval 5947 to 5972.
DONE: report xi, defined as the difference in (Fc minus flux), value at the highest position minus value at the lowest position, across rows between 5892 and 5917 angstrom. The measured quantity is -2.7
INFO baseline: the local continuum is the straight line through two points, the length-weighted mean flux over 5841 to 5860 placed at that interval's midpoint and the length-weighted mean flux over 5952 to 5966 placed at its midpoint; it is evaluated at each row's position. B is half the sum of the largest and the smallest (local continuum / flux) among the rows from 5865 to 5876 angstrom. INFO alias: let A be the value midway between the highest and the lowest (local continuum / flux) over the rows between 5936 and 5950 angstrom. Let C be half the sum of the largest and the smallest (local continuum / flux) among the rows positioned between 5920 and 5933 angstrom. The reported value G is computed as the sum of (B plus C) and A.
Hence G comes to 3.06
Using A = 1.03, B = 1.01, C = 1.02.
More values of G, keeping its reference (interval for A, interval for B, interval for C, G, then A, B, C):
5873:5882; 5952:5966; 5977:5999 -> 3.05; 1.03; 1.00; 1.02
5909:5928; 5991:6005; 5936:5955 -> 3.08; 1.03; 1.03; 1.03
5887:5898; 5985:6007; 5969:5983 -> 3.22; 1.18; 1.03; 1.01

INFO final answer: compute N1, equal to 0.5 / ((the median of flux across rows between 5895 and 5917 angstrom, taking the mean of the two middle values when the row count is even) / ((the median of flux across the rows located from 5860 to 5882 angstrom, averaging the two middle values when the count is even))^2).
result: 10.8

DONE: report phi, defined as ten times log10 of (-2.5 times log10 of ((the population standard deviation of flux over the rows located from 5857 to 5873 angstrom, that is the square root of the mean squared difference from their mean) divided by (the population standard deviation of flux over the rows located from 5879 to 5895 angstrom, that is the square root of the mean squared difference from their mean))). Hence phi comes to -0.03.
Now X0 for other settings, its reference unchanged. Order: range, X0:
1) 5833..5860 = 5858.53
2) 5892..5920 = 5893.71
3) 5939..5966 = 5953.73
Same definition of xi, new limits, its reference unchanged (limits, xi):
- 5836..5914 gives 1.6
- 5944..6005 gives 0.9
